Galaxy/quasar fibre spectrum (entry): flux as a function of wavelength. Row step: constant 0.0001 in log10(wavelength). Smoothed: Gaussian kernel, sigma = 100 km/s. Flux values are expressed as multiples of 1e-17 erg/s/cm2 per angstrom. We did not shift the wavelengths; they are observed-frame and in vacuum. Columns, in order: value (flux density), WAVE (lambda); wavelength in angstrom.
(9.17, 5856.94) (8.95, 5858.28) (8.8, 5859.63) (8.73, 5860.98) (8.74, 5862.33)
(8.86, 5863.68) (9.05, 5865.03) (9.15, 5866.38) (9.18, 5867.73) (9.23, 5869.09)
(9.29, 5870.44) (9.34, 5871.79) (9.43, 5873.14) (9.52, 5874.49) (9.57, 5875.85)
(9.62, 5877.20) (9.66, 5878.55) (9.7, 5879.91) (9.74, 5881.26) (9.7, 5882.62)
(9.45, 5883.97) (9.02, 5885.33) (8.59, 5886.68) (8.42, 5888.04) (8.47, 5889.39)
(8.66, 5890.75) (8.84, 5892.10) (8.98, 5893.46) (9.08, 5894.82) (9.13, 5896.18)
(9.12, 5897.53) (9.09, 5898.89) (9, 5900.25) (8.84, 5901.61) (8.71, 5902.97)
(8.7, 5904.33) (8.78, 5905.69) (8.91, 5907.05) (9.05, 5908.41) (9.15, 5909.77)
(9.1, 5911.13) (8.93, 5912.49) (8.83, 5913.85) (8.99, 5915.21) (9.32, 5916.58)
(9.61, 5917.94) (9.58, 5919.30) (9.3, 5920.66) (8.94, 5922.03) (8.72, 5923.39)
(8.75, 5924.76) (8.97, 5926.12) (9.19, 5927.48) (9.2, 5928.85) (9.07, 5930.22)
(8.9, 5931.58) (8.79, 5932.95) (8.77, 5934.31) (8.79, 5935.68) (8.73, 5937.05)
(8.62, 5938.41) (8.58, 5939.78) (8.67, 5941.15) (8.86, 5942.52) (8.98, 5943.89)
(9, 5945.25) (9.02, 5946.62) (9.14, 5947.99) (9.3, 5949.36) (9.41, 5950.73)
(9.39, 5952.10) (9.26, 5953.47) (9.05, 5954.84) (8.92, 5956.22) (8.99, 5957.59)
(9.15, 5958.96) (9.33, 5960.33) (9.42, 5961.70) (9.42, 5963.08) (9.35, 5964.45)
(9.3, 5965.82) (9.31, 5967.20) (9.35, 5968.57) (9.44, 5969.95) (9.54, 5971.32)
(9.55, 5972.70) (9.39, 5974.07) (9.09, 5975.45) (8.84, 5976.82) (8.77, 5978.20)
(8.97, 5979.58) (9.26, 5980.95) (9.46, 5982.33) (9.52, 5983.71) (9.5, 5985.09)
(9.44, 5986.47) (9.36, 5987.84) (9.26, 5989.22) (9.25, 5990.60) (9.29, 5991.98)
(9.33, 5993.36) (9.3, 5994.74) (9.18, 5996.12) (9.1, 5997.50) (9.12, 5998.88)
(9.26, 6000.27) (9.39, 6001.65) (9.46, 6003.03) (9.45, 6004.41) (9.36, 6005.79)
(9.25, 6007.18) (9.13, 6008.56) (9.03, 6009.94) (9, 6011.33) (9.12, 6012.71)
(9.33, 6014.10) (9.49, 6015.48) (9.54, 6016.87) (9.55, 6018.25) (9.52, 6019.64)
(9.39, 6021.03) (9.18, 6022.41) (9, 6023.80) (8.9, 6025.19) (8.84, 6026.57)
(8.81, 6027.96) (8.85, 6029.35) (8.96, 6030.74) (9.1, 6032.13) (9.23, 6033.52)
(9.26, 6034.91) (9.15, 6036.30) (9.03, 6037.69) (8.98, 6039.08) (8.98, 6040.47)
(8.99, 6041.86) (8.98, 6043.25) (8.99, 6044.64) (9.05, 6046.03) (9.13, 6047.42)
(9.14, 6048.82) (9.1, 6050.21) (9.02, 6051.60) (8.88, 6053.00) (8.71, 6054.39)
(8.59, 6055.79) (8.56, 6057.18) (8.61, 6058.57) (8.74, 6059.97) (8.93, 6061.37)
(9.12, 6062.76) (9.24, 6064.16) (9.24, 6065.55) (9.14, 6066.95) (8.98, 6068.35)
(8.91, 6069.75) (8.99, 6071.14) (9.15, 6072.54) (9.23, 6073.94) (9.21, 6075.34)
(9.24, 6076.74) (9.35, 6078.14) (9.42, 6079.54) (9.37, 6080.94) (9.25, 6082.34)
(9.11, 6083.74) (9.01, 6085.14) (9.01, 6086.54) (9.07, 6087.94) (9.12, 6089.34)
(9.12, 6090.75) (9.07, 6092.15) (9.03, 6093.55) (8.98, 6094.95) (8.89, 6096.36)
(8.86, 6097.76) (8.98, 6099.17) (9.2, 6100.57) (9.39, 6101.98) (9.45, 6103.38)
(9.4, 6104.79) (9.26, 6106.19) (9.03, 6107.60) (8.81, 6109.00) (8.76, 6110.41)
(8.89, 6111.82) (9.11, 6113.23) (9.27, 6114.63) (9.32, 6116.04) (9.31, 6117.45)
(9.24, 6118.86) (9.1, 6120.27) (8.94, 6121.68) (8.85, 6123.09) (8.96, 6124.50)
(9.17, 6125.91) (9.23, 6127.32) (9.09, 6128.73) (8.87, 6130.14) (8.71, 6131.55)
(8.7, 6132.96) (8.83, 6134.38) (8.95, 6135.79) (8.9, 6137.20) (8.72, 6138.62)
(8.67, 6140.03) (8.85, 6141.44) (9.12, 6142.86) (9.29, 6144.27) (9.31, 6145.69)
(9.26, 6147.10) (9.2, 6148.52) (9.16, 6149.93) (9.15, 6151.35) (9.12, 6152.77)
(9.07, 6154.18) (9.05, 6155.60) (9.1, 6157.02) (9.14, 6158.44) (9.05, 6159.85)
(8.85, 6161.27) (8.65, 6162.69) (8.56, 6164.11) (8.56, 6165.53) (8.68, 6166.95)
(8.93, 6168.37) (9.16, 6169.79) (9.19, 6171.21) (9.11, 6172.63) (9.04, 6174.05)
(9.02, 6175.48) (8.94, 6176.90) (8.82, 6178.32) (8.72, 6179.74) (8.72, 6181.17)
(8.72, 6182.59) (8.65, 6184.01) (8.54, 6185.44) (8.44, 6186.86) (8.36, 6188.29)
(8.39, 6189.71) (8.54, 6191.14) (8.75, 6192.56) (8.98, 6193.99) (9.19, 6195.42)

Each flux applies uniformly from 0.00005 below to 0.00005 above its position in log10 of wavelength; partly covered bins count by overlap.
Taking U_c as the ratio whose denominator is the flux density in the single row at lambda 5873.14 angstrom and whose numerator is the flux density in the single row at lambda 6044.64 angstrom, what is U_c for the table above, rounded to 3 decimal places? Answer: 0.953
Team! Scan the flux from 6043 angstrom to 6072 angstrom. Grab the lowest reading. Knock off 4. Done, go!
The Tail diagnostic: 4.56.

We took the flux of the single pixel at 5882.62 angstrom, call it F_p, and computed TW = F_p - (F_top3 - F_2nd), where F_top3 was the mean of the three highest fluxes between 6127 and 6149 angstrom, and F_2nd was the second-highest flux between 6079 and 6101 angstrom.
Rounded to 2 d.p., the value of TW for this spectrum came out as 9.78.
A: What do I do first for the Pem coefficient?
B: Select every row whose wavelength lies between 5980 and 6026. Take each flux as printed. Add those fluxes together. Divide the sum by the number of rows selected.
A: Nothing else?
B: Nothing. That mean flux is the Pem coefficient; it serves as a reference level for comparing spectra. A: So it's 9.29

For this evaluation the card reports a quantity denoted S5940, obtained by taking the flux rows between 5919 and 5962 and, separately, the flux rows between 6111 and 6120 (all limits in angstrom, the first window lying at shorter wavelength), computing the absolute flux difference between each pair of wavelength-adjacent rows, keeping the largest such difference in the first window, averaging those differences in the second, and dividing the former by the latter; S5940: 3.5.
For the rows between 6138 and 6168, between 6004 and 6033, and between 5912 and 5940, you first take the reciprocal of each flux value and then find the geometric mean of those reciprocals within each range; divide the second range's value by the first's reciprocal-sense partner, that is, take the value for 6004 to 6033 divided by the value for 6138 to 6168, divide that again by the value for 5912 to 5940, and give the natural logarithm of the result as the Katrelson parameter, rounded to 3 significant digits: 2.17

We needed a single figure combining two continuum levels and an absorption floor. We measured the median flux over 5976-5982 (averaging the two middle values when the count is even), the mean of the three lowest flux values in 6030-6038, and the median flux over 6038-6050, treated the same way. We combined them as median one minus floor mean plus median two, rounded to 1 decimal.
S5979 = 8.9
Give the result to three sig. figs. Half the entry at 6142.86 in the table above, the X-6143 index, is 4.56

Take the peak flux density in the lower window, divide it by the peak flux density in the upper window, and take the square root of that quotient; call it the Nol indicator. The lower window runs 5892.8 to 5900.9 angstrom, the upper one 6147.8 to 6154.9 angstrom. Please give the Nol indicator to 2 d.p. 1.00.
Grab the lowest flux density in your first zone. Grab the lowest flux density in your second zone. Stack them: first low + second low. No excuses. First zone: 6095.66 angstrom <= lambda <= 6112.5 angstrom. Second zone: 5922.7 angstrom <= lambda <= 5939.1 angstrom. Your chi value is 17.4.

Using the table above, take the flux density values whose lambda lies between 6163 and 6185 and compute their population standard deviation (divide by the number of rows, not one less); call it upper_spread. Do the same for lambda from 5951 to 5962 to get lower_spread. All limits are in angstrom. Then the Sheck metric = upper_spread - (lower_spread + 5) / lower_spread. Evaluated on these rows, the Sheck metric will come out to -29.0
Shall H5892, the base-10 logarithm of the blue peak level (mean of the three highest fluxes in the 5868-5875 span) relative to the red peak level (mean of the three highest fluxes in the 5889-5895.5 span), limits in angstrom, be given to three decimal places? 0.022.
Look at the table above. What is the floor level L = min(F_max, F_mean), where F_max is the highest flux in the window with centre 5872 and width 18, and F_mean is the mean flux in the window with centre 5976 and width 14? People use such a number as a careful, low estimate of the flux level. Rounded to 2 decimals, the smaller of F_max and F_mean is 9.23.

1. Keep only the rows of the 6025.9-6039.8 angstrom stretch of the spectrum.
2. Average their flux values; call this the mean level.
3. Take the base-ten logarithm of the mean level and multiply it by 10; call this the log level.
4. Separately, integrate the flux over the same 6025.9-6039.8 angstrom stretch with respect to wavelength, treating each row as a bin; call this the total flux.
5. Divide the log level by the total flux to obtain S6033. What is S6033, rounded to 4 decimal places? 0.0762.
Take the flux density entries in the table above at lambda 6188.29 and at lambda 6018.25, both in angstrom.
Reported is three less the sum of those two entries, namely -14.9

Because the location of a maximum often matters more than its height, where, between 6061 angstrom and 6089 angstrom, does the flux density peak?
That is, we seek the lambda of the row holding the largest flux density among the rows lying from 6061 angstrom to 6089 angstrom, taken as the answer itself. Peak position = 6079.54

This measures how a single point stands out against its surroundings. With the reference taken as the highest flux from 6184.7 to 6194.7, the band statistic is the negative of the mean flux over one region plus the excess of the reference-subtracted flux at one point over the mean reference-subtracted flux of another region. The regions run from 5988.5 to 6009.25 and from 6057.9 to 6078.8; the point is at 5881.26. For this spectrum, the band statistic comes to -8.6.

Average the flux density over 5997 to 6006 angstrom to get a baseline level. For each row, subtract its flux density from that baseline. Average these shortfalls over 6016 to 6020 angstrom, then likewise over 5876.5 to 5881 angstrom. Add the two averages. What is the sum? -0.6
